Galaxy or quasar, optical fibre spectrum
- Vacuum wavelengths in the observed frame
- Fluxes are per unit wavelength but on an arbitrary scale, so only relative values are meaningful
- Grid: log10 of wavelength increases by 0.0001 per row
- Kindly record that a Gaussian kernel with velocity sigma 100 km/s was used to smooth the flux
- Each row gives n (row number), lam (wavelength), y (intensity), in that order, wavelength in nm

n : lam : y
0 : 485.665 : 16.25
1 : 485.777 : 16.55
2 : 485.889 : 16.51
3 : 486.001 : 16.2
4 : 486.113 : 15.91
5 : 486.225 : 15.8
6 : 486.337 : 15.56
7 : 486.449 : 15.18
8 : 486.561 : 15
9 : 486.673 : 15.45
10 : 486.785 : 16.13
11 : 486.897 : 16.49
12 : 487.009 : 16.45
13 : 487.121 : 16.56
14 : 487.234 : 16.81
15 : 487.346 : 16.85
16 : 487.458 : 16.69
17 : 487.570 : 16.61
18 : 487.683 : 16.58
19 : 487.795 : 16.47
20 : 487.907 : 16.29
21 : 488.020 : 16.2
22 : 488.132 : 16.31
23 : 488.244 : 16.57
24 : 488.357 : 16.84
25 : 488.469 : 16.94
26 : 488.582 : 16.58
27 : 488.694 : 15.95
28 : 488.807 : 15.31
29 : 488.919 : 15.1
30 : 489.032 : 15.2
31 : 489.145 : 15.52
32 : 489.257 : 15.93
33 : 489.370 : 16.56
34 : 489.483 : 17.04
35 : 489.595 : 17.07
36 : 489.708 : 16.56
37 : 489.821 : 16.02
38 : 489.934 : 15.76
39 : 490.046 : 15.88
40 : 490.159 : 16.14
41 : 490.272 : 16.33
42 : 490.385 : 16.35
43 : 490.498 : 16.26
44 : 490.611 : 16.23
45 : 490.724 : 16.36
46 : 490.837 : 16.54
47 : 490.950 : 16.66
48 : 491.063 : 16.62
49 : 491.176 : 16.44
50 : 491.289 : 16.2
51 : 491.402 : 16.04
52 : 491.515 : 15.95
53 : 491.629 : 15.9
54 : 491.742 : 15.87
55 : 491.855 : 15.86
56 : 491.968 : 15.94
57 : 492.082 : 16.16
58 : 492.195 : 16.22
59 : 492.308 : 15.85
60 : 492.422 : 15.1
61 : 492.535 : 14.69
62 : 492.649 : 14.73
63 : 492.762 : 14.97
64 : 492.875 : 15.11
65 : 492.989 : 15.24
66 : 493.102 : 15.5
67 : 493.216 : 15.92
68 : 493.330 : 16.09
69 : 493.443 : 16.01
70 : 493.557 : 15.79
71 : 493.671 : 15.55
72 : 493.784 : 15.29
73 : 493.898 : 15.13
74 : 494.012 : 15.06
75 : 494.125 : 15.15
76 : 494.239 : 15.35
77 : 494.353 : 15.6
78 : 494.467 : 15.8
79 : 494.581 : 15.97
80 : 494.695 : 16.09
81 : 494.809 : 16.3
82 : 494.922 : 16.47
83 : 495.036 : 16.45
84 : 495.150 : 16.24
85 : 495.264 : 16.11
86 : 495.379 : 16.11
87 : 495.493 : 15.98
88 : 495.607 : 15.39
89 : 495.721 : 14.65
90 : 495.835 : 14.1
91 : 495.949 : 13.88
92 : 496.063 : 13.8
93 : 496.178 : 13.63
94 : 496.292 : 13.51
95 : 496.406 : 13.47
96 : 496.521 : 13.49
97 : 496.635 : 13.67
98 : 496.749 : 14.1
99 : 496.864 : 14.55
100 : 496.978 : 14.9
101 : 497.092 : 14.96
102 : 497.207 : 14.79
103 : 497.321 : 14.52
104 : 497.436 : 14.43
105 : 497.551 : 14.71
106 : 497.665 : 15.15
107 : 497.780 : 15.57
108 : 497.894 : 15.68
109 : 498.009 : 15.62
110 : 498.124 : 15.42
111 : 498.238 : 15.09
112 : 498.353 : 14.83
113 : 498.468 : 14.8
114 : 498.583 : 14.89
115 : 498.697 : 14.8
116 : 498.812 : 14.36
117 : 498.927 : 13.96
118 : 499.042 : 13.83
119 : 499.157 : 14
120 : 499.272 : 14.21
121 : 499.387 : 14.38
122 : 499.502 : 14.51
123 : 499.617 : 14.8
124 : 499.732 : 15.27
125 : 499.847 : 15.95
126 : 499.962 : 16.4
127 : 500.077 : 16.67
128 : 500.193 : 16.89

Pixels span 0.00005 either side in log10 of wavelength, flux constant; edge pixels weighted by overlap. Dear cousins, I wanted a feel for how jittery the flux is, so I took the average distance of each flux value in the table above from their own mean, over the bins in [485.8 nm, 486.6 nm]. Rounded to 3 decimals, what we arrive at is 0.420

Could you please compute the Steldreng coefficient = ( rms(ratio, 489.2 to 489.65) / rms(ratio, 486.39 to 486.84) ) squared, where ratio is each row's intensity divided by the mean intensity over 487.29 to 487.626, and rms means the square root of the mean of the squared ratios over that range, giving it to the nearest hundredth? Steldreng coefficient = 1.16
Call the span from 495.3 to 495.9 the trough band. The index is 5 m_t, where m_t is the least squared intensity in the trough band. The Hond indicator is 994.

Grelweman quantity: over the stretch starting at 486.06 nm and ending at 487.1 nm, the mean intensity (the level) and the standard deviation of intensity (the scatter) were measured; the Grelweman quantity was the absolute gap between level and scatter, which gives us 15.3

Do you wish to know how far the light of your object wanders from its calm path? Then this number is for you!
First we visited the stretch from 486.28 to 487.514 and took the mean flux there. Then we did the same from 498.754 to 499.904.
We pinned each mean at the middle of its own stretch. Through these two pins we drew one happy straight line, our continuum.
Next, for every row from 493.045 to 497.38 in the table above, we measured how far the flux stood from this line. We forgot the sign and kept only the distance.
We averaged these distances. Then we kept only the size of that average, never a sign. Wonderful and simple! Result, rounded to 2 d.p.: 0.71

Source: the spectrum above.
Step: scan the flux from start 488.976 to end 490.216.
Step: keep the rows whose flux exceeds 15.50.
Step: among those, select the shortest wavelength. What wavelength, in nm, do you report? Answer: 489.145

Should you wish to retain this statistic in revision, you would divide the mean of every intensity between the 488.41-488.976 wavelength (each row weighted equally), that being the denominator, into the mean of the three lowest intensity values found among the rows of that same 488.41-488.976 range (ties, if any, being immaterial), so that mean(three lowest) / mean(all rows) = 0.967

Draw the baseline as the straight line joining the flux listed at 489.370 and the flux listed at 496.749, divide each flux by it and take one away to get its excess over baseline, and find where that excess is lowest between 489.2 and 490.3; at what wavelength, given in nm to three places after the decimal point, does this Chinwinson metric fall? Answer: 489.257 nm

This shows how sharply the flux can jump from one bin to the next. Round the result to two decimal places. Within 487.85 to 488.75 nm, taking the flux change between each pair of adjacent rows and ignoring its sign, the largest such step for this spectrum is 0.63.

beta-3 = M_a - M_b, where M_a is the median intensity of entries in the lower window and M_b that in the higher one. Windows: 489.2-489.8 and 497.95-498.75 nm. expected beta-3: 1.7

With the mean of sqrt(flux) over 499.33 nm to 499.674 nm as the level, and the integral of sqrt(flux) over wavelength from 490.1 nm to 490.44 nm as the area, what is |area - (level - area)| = 1.08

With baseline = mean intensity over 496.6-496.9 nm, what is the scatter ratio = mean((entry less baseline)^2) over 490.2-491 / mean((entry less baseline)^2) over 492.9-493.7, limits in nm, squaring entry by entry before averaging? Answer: 1.9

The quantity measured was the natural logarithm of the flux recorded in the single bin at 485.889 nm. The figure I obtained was 2.80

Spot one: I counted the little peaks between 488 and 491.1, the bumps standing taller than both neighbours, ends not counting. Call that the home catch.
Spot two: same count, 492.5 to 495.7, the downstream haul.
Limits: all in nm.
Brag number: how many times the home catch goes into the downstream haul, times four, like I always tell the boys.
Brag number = 2.0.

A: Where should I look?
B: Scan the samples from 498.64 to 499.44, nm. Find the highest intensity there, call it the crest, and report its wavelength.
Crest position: 498.697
